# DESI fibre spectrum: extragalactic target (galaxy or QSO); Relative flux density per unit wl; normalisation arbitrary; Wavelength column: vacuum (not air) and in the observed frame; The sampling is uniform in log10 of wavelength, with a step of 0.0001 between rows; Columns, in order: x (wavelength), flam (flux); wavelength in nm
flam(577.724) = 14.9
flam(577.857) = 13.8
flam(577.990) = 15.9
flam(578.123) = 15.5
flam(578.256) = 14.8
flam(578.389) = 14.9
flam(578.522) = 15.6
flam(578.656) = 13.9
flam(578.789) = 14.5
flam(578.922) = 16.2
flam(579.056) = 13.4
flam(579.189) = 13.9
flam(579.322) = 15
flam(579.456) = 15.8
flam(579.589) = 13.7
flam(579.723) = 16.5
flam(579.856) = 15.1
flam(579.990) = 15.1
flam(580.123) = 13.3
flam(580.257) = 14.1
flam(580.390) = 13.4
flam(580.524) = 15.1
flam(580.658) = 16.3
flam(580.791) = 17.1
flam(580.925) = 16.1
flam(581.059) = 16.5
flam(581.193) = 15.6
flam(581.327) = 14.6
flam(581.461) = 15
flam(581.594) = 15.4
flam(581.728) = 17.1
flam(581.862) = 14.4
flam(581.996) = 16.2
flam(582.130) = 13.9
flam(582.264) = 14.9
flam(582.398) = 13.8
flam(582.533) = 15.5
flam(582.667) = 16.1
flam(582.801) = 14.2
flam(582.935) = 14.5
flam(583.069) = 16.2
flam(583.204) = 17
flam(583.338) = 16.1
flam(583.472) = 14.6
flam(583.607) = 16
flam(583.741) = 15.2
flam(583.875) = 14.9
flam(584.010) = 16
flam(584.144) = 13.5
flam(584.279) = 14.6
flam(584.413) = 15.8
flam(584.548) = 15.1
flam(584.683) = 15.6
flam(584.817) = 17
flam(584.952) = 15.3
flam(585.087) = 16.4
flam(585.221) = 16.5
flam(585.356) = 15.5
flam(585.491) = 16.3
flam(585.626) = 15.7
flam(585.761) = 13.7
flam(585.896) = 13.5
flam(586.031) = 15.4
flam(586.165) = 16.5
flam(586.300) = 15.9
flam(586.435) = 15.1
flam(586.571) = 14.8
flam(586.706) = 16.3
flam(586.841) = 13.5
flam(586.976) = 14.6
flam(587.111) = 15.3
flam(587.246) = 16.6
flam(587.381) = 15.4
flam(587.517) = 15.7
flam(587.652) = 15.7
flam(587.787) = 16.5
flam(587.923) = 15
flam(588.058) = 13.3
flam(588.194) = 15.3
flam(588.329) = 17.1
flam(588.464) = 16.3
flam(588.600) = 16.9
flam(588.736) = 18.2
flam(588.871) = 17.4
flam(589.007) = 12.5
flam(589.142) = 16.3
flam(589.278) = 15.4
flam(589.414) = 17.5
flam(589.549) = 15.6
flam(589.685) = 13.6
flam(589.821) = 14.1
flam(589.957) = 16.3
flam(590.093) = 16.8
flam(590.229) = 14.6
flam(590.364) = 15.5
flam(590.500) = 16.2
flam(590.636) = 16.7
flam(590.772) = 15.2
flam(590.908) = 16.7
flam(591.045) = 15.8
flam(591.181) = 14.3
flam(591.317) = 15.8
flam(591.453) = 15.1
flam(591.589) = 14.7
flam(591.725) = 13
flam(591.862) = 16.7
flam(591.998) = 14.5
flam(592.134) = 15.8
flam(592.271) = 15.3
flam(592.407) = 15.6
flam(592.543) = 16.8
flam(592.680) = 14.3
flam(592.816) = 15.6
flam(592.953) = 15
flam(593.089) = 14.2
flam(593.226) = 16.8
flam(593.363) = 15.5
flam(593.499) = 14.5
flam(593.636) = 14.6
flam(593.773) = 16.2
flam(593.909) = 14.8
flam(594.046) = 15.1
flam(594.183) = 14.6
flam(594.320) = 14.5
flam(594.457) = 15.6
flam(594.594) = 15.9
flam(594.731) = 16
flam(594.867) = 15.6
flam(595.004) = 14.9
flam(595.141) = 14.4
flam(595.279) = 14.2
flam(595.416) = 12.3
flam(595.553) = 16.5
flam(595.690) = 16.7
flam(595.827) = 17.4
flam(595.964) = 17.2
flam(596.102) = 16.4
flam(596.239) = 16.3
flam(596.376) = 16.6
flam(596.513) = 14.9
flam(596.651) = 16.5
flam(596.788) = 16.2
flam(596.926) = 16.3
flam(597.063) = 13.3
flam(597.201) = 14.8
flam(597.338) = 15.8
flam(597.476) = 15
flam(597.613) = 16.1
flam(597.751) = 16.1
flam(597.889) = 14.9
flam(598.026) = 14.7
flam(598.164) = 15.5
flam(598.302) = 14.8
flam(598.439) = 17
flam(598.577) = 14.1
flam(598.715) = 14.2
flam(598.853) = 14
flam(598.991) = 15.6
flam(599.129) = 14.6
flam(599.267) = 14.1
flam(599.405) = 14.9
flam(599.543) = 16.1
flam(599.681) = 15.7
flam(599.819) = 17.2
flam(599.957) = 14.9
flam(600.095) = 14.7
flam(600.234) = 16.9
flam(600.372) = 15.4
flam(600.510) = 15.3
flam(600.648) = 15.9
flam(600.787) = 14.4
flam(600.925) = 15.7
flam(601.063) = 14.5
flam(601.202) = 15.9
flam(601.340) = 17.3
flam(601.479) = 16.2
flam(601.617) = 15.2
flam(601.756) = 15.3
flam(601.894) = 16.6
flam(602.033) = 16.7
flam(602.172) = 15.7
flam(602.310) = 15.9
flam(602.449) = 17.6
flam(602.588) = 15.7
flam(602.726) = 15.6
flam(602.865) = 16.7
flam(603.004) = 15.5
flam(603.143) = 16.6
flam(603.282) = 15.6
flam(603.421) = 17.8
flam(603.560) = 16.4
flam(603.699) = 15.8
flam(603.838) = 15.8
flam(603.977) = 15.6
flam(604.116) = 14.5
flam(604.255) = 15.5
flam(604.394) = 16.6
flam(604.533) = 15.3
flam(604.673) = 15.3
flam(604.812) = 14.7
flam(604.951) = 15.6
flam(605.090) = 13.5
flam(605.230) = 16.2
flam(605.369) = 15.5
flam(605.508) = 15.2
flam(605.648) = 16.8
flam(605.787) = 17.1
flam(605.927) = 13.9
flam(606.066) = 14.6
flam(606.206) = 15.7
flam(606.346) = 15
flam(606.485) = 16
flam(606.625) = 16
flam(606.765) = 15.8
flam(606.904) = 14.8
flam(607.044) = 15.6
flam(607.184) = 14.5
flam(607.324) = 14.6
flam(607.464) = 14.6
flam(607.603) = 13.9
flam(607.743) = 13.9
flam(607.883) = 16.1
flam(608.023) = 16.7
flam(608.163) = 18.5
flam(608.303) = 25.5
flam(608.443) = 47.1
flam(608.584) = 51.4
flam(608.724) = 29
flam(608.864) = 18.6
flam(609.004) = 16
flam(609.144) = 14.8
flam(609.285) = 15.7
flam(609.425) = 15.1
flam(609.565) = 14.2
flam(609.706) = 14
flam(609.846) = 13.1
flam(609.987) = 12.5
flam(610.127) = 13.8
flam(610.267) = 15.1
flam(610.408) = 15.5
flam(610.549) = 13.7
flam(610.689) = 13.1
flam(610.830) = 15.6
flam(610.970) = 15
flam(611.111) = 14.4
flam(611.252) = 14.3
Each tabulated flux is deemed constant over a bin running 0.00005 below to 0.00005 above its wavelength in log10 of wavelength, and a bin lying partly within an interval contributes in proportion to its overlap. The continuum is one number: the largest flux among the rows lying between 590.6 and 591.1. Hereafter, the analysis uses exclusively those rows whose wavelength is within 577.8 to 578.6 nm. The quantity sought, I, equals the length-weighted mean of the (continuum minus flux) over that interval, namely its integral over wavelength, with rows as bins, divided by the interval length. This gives 1.6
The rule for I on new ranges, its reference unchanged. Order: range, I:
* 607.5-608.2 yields 1.1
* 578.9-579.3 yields 2.3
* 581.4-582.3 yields 1.4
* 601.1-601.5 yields 0.4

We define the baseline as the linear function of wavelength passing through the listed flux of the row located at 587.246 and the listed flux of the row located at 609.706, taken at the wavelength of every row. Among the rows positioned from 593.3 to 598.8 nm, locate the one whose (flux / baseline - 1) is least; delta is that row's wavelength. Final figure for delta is 595.416 nm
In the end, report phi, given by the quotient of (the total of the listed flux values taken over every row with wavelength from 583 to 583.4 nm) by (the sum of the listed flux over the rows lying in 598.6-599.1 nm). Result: 1.13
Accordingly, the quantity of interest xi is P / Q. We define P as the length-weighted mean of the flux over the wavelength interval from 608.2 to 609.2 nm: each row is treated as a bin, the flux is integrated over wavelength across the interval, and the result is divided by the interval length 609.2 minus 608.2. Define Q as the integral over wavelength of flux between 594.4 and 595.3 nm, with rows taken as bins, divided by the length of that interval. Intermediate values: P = 28.8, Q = 15.3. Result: 1.88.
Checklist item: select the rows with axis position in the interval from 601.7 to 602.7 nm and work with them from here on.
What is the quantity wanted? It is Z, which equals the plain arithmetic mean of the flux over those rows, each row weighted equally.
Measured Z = 16.2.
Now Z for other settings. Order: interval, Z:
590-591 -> 16.0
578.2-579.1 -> 14.8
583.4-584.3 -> 15.0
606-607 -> 15.4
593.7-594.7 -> 15.2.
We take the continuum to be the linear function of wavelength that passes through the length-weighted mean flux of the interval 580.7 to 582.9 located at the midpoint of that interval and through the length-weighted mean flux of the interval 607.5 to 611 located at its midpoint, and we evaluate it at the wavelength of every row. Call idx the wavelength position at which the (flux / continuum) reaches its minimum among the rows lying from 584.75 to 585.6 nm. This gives 584.952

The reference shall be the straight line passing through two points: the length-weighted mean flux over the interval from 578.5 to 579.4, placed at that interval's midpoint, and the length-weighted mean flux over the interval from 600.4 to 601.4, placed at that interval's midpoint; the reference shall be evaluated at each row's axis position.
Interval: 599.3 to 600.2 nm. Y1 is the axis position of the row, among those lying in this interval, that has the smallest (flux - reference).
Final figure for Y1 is 600.095 nm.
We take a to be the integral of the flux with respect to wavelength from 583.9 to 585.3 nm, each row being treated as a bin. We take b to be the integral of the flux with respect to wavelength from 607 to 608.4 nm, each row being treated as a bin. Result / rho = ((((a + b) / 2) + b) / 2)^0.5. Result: 4.83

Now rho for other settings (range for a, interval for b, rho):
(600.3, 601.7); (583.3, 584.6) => 4.50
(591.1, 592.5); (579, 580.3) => 4.42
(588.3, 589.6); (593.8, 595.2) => 4.61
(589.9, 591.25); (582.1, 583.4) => 4.49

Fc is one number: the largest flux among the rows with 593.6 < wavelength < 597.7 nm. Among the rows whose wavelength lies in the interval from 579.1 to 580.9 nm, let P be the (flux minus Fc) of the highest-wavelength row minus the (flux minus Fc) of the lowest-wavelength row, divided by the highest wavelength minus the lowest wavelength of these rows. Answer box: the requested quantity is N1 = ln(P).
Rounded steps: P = 2.0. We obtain 0.7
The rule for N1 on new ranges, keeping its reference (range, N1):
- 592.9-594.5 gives -0.9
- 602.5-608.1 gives -1.7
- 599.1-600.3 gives 0.7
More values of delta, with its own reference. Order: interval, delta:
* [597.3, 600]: 598.853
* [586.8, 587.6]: 586.841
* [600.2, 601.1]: 600.787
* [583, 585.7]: 584.144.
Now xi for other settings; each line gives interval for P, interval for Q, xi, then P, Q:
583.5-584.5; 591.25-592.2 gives 1.00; 15.1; 15.1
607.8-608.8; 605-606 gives 1.87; 28.9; 15.5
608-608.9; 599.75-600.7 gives 1.94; 30.6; 15.8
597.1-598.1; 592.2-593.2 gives 1.00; 15.3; 15.3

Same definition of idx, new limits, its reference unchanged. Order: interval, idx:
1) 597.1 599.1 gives 598.853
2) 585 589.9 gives 589.007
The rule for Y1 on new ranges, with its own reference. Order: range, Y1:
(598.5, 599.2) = 598.853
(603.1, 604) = 603.977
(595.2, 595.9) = 595.416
